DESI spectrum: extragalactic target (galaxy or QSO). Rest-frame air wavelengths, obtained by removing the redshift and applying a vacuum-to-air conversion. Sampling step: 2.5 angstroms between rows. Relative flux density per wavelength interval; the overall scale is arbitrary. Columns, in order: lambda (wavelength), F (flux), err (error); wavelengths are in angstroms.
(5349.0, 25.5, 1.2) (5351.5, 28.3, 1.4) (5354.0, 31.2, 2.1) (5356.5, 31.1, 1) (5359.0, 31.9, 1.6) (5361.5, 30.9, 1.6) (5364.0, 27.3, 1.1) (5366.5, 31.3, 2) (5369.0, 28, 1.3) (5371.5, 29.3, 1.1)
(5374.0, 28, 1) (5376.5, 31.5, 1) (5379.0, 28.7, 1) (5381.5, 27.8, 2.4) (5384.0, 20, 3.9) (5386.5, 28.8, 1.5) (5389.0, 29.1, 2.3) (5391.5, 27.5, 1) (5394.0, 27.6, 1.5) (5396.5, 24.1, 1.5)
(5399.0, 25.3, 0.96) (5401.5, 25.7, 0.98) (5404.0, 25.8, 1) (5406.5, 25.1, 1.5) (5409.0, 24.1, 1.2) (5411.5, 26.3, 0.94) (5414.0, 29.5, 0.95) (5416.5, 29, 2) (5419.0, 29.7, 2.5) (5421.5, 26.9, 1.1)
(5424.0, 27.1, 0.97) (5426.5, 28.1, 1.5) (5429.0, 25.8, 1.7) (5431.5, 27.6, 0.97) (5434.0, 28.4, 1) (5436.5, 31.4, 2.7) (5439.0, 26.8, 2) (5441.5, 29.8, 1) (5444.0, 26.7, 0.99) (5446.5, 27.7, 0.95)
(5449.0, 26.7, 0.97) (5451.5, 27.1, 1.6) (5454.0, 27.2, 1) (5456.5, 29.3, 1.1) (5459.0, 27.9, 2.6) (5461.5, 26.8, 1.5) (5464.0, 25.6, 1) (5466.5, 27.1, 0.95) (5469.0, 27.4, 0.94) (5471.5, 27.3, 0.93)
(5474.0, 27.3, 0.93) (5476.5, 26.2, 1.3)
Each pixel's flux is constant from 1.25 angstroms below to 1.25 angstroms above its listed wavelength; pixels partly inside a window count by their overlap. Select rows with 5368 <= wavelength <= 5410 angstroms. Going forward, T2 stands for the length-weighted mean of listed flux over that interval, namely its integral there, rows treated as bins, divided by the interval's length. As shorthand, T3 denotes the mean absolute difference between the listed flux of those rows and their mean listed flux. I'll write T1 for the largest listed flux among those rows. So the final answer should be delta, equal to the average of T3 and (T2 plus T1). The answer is 30.2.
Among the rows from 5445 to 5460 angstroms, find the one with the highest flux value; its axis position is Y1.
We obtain 5456.5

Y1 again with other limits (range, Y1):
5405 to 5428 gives 5419.0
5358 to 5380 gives 5359.0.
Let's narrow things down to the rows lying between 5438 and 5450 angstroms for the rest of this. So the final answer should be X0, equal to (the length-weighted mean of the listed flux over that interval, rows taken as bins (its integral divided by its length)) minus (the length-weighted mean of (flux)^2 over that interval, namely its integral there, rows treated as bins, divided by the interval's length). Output -734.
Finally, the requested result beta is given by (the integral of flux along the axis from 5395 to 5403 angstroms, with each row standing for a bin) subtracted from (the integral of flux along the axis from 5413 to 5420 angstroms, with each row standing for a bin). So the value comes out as 5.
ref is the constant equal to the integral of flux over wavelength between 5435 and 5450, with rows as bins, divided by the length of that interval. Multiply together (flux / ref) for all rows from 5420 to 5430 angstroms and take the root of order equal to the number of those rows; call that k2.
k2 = 0.96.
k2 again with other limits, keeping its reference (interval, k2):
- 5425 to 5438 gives 1.00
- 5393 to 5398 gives 0.91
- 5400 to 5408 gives 0.90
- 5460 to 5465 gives 0.93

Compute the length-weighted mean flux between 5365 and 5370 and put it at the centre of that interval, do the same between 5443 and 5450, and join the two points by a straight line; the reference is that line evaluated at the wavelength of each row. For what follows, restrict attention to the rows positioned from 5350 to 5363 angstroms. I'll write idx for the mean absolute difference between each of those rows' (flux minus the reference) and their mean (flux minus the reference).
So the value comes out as 1.0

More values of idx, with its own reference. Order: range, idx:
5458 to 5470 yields 0.6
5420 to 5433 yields 0.7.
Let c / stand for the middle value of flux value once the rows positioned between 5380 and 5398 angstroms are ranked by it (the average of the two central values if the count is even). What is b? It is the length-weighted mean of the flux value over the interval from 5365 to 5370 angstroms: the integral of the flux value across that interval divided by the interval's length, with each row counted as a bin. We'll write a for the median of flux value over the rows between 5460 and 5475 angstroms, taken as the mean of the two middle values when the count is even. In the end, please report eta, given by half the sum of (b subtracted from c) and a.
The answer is 12.6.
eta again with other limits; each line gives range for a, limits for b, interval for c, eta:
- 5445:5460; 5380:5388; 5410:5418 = 15.4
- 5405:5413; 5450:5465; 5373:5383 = 13.1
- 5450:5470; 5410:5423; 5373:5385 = 13.5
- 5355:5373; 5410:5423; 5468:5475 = 15.0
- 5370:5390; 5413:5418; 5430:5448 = 13.6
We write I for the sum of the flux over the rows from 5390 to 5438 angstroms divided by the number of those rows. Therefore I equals 27.1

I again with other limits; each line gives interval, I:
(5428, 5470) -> 27.6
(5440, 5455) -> 27.5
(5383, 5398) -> 26.2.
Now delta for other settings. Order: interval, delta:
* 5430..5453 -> 30.3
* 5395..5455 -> 30.0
